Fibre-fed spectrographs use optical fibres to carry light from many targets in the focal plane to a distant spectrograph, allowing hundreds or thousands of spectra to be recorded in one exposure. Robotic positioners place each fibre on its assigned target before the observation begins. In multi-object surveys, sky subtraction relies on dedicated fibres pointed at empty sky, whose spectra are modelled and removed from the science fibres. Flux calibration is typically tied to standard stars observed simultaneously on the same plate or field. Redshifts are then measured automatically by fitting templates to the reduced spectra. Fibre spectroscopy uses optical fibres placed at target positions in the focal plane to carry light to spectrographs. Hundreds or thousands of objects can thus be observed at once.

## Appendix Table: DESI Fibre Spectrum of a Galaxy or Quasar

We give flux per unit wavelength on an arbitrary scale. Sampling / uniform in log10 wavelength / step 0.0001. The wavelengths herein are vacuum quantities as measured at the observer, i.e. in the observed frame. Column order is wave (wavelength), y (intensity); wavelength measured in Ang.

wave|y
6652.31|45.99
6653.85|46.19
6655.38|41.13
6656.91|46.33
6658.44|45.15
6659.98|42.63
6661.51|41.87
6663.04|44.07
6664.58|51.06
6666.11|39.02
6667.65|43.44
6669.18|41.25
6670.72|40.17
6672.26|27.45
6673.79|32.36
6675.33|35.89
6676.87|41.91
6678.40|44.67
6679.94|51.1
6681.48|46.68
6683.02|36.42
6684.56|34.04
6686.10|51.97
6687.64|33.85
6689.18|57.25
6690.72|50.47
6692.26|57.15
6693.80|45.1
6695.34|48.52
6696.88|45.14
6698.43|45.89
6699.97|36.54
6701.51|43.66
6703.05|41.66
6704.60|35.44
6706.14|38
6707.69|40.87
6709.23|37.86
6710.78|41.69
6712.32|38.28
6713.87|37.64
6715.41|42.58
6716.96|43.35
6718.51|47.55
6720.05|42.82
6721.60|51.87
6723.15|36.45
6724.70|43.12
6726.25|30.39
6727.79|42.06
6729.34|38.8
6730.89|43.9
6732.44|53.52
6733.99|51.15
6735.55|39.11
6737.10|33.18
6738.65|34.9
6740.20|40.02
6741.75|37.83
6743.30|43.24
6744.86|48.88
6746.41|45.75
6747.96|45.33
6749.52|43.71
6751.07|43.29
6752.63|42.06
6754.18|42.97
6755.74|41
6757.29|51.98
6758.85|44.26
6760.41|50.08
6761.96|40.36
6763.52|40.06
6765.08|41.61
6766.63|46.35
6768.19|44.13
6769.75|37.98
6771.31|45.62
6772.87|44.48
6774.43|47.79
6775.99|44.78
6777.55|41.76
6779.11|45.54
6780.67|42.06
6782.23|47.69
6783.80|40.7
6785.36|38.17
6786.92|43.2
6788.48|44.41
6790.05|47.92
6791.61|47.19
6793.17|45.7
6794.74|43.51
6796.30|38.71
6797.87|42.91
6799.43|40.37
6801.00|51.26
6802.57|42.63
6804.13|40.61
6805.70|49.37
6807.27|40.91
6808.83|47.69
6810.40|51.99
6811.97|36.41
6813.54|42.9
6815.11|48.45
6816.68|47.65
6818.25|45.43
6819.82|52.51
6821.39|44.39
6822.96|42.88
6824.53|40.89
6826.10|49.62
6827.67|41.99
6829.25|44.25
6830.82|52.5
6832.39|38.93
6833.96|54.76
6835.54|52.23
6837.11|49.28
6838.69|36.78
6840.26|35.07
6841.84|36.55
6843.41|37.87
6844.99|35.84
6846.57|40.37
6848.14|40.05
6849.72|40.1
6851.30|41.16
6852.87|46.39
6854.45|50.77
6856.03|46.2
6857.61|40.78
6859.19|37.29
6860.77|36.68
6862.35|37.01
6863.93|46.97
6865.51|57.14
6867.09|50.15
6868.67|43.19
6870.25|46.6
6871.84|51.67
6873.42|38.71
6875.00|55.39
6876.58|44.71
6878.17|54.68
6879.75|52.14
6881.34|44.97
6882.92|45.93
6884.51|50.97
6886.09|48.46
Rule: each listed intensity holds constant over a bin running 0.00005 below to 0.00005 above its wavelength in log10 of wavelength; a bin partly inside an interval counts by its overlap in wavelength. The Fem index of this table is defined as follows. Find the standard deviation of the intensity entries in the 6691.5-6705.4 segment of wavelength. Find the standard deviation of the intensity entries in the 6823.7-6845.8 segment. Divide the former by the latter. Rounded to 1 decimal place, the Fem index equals 0.9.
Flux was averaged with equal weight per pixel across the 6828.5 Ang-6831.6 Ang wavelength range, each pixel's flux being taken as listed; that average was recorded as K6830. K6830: 48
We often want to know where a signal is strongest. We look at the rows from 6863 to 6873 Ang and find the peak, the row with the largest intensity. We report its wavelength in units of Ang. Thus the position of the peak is 6865.51 Ang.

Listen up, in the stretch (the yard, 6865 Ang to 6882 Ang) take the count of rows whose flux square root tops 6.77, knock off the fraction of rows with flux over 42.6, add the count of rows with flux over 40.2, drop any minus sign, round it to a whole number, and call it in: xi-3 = 16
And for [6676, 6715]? 24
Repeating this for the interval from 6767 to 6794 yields 18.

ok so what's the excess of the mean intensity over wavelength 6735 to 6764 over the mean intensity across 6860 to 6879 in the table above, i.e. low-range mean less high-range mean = -4.4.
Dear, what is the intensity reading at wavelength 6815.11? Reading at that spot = 48.45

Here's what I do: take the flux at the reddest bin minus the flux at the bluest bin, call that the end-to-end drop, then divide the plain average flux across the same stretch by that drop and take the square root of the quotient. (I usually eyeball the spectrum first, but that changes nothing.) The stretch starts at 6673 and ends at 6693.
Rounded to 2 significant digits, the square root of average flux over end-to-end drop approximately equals 1.3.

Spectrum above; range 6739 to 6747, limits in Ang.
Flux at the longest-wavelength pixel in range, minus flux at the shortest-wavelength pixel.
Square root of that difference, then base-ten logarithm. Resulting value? 0.38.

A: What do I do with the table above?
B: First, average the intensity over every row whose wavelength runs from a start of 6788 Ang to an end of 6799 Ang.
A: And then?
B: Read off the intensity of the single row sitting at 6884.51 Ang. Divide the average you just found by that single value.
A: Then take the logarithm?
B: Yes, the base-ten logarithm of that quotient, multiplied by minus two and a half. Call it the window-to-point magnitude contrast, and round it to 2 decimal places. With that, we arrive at 0.15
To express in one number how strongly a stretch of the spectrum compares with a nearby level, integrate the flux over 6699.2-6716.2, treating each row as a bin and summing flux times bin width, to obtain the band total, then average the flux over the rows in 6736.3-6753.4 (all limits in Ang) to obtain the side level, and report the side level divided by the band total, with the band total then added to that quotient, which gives 671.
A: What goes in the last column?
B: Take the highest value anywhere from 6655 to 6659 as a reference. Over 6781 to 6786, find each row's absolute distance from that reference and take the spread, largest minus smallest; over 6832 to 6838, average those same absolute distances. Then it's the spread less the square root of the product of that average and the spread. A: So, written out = 0.3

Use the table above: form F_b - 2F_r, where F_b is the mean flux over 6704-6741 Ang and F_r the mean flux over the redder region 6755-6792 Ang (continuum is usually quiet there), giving -47.2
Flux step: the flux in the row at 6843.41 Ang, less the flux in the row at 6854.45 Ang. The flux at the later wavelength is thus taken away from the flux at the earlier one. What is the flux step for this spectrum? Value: -13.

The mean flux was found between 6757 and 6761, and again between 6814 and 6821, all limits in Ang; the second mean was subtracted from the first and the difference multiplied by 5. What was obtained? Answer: 1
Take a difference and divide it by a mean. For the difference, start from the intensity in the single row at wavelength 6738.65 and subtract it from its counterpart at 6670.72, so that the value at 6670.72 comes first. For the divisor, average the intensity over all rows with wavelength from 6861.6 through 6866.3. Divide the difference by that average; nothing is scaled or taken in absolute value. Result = 0.1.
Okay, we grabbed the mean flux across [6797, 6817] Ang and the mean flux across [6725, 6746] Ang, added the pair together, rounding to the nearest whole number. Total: 86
